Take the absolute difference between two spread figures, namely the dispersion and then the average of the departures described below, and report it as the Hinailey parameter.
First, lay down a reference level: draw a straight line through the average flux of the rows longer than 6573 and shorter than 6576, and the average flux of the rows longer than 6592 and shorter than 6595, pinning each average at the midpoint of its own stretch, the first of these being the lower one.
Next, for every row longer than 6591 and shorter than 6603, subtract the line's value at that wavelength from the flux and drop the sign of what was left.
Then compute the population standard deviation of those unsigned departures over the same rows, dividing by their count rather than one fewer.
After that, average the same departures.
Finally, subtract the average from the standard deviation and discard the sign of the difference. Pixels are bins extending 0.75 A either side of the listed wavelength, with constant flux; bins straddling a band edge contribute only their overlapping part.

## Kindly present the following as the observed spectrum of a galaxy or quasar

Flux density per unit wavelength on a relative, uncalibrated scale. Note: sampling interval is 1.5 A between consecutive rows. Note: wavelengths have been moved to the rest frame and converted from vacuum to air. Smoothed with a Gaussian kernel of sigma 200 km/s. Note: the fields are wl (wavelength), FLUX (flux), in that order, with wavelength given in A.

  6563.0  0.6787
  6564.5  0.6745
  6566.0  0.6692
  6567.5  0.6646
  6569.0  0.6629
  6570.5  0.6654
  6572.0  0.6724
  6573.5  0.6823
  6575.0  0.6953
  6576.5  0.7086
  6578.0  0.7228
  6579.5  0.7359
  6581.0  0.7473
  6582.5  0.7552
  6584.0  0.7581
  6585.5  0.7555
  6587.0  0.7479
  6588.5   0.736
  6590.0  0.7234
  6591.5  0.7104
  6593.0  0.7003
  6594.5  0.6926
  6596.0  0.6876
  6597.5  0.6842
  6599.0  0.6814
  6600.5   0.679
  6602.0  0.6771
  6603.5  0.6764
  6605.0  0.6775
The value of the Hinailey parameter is 0.007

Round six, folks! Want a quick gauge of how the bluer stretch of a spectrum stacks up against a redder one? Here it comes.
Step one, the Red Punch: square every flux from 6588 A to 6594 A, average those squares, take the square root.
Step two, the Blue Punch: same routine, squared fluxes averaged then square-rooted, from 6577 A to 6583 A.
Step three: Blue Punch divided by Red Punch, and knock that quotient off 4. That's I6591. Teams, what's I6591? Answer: 2.97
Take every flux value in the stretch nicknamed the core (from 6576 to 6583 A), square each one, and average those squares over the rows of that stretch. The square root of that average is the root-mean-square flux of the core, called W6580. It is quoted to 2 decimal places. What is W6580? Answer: 0.73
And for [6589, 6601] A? 0.70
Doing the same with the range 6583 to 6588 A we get 0.75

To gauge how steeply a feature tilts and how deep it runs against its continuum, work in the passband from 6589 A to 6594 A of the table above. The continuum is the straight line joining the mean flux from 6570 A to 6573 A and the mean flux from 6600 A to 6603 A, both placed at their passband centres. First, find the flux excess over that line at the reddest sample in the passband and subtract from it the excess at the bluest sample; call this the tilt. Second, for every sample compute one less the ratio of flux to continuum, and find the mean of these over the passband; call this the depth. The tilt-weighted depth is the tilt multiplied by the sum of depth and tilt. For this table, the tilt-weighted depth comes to 0.0019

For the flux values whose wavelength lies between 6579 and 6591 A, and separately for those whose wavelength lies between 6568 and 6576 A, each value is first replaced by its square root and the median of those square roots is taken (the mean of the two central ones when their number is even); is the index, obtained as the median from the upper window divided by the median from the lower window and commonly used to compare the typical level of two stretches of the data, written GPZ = 1.05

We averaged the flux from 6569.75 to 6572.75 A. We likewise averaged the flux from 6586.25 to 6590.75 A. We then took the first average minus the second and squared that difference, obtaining 0.0045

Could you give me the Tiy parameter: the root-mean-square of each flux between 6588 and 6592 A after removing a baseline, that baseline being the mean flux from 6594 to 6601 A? 0.04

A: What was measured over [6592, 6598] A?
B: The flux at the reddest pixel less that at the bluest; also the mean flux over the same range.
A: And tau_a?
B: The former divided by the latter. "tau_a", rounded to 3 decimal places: -0.023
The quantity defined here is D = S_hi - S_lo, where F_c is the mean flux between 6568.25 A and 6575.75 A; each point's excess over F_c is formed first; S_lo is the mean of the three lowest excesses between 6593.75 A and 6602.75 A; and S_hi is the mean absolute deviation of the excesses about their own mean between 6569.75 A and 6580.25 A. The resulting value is 0.018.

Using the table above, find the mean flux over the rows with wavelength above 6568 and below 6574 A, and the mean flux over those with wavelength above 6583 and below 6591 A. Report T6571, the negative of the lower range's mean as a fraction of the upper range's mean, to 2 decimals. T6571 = -0.90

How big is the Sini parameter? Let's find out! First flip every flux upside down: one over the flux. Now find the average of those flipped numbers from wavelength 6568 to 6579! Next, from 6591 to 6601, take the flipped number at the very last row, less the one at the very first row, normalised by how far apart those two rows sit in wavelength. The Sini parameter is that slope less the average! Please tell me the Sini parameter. -1.45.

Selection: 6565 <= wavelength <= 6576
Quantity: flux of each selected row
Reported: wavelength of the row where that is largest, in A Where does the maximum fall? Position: 6575.0 A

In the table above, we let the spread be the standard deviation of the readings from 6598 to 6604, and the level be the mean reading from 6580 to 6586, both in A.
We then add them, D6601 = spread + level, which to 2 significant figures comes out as 0.76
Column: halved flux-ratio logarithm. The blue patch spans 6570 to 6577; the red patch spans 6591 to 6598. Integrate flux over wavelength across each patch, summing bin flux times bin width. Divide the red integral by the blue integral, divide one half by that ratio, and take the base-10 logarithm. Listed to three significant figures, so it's -0.307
